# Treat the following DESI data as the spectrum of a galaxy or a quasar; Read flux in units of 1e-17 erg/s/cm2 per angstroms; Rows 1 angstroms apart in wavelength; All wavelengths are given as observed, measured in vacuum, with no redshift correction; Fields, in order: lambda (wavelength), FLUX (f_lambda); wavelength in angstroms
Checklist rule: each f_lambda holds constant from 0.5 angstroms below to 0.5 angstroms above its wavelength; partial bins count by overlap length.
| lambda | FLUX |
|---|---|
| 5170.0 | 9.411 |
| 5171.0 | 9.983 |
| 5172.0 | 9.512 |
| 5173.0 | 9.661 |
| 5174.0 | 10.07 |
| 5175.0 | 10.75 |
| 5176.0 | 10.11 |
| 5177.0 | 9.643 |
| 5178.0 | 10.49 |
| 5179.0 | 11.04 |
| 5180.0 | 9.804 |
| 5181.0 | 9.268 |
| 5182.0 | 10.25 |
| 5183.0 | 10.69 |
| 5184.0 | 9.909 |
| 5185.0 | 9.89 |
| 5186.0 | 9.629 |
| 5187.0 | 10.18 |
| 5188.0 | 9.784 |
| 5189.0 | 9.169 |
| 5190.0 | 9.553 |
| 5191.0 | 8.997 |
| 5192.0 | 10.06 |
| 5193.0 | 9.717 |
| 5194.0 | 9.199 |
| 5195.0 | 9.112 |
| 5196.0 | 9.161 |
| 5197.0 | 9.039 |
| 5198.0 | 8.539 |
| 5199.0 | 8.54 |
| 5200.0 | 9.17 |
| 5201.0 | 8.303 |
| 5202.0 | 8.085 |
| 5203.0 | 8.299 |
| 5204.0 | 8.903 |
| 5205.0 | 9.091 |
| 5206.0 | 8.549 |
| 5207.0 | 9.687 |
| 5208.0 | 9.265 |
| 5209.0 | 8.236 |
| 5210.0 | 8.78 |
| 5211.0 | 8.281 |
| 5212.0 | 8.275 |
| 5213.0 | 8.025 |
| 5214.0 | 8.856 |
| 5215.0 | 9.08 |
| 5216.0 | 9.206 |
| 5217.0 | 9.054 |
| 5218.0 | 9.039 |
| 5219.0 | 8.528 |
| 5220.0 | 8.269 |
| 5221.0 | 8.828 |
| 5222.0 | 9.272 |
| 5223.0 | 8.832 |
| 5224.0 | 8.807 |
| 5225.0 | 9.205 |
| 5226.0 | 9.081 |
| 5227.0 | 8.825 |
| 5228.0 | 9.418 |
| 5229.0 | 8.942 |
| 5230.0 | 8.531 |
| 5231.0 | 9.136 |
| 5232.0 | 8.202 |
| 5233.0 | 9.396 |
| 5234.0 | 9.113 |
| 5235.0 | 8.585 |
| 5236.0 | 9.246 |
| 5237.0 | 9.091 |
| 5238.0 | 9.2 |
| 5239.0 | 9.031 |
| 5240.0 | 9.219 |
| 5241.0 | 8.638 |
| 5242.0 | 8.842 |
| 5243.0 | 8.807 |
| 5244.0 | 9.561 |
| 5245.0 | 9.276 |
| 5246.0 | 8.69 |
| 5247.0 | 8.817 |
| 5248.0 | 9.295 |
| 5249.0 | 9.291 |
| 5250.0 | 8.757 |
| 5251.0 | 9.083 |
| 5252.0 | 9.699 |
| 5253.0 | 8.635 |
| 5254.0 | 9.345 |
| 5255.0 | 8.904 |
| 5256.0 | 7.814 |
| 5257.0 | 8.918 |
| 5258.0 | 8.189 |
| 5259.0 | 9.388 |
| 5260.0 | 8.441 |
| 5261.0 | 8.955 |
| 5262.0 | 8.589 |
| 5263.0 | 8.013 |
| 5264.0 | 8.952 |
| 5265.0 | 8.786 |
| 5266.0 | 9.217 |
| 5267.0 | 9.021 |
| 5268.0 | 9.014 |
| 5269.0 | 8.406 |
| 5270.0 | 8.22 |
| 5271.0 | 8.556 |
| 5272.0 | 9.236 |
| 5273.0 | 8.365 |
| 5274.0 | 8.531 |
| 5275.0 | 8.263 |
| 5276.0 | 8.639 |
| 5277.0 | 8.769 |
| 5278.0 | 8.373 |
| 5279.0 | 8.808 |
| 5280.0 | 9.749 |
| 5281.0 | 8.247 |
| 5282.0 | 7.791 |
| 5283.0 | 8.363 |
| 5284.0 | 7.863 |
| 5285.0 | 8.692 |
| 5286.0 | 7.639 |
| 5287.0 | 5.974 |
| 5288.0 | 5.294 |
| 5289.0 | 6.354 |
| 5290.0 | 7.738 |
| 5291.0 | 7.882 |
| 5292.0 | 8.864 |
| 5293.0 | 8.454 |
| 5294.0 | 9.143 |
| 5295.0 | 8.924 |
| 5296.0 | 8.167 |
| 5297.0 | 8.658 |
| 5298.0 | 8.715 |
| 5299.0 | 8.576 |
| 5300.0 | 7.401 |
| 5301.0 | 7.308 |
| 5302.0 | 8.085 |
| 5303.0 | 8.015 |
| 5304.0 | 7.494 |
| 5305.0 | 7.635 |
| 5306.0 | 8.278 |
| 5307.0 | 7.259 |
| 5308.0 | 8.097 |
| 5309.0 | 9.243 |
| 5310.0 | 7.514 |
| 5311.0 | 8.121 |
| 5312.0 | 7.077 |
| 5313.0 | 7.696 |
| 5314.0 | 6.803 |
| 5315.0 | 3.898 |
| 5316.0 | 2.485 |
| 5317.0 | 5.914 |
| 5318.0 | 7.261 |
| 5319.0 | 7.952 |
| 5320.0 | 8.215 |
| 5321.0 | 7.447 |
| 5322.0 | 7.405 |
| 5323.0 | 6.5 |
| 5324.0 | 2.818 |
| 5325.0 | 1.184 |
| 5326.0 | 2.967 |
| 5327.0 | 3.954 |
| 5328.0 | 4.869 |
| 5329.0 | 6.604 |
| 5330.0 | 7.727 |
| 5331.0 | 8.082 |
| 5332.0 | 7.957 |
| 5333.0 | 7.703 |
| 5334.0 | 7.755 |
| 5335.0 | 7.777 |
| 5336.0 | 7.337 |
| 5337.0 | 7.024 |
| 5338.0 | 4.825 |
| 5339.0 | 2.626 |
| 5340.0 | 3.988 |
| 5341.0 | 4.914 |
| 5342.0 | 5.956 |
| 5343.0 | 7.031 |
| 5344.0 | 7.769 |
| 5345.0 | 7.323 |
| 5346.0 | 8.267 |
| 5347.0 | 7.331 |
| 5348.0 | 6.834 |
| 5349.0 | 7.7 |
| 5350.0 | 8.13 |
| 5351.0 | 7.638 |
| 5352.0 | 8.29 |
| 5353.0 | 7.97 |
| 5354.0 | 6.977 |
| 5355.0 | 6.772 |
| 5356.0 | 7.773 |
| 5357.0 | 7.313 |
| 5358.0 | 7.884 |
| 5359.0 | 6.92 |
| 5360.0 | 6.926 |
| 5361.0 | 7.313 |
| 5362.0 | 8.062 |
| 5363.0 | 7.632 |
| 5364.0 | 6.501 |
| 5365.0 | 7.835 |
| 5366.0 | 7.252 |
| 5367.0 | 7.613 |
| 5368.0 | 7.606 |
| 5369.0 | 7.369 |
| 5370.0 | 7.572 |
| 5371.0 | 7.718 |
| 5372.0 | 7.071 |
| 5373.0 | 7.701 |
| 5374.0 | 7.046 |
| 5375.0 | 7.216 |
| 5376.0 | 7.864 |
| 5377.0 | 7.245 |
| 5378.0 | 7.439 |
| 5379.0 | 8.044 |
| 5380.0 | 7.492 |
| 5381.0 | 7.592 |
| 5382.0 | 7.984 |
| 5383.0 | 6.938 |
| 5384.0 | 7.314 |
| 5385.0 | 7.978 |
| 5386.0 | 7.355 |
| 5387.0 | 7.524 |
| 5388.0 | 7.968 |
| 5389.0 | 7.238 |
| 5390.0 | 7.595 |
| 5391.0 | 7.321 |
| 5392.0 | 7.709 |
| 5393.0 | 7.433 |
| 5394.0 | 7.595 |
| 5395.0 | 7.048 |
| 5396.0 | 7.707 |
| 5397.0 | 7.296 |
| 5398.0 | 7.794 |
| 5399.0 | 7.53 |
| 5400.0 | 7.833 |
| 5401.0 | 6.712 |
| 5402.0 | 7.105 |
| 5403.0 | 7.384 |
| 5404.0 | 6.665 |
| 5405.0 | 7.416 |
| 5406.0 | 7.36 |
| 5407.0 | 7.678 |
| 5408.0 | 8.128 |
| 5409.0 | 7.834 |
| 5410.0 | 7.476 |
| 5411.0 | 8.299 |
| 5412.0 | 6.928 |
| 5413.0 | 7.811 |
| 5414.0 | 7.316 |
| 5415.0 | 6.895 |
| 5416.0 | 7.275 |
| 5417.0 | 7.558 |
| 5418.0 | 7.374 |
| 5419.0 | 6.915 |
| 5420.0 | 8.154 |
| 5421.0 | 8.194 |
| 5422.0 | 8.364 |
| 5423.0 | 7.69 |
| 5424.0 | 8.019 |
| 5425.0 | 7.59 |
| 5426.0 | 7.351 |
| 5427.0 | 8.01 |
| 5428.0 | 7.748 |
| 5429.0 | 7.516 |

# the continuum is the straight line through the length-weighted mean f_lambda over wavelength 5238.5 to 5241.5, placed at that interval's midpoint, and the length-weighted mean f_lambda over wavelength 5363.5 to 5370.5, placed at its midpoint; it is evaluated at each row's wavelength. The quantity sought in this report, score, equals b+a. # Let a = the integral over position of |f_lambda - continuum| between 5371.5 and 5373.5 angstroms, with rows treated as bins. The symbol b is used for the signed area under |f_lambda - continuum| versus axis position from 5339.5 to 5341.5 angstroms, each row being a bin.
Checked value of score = 7.2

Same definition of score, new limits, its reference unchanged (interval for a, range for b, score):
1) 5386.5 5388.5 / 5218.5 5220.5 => 2.8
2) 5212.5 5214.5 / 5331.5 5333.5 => 1.9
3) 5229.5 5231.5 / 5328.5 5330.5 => 2.0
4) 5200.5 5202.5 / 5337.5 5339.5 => 10.5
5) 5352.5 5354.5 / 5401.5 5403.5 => 1.6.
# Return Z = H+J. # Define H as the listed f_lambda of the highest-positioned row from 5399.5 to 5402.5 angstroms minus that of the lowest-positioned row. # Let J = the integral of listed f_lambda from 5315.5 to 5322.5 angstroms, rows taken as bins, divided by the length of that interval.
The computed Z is 5.9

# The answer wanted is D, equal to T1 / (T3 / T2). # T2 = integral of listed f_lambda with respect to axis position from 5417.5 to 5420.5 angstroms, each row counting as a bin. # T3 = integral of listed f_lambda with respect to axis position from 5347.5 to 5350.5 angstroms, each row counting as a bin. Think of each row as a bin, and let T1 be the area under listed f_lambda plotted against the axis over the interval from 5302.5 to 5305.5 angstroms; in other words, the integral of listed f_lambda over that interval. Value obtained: 22.9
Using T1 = 23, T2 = 22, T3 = 22.7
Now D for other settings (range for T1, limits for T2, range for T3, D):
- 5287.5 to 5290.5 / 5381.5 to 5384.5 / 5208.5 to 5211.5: 17.0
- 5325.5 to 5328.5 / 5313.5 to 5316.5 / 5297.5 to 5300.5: 6.3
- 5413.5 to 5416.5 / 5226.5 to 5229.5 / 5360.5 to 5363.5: 25.4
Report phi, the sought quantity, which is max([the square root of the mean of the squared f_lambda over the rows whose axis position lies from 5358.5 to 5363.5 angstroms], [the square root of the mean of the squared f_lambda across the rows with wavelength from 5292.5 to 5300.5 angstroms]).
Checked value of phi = 8.5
